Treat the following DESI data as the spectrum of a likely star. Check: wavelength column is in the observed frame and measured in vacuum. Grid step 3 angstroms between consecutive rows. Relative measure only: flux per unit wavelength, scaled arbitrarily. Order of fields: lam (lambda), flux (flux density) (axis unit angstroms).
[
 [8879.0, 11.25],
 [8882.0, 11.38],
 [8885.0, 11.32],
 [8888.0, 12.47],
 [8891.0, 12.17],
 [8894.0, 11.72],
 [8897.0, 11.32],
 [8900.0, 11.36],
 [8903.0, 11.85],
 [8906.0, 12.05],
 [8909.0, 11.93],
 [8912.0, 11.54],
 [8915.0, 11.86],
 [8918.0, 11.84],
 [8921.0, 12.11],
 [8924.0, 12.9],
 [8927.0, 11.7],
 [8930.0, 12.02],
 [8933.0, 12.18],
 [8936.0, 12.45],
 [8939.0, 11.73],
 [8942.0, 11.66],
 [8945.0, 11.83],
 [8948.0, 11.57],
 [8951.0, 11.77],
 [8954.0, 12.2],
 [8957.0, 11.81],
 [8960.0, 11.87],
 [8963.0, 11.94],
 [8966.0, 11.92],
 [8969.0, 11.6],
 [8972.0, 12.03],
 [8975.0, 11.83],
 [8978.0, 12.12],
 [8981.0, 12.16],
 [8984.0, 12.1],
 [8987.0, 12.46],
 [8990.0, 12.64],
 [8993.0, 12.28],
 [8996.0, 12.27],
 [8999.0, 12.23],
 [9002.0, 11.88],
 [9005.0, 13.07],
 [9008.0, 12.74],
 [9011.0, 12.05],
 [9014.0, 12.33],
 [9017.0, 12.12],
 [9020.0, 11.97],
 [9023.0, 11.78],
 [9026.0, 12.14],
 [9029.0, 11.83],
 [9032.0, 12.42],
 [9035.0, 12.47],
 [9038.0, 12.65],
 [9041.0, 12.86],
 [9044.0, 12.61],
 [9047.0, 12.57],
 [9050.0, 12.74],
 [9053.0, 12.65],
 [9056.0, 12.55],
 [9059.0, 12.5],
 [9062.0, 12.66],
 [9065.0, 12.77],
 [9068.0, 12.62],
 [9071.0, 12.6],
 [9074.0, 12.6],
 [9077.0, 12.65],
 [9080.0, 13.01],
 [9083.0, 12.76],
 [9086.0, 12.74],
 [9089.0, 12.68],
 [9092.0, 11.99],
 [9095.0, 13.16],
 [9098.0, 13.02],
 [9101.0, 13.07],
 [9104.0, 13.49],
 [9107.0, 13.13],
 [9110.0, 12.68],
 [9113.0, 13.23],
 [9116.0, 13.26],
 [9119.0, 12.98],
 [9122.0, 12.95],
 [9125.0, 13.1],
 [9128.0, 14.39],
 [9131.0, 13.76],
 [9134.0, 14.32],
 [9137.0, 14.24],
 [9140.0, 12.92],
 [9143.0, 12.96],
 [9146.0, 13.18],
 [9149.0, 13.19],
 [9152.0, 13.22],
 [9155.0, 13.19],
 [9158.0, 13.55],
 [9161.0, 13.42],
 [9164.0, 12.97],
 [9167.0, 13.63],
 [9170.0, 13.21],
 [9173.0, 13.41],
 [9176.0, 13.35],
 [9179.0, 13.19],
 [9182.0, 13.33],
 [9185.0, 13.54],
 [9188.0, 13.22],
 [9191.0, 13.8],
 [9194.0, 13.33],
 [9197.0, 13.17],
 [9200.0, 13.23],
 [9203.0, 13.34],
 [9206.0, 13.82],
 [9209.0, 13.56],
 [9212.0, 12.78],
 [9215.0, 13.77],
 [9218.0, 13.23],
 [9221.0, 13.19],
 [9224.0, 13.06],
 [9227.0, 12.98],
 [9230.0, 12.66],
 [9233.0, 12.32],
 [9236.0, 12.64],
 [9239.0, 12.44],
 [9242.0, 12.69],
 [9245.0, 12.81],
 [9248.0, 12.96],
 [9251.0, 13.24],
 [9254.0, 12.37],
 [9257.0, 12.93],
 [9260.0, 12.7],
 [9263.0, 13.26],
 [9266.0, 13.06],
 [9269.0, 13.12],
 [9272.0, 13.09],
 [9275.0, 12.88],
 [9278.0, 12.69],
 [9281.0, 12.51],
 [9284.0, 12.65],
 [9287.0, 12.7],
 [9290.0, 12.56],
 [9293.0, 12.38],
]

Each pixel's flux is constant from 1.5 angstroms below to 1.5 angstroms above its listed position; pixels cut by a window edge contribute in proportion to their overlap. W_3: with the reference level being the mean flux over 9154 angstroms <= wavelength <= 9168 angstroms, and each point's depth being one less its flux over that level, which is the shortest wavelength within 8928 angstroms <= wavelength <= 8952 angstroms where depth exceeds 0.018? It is 8930.0 angstroms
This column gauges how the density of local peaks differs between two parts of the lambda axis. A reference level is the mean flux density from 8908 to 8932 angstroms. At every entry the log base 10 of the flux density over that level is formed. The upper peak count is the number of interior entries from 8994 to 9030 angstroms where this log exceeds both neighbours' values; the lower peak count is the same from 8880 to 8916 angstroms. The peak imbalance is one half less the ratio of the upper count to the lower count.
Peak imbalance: -1.0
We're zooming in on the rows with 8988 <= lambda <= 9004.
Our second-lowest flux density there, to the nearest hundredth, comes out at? 12.23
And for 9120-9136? 13.10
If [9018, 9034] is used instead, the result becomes 11.83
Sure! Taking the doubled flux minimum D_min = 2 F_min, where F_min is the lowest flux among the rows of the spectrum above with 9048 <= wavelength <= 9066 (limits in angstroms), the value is 25.0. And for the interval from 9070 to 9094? 24.0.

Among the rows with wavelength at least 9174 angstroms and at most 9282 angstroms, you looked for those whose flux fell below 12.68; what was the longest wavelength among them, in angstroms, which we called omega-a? 9281.0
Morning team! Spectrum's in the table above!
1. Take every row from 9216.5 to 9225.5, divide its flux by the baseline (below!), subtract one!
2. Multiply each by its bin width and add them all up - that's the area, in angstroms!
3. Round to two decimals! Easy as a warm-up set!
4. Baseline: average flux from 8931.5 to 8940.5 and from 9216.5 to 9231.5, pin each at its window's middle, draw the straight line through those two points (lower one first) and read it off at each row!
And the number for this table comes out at 0.10 angstroms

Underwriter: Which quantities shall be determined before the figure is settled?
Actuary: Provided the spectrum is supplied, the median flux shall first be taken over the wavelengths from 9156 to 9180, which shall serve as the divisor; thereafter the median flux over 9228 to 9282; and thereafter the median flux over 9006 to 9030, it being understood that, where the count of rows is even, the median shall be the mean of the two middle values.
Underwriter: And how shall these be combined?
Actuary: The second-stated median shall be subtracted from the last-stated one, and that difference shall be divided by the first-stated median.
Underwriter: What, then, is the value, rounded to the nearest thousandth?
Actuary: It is -0.050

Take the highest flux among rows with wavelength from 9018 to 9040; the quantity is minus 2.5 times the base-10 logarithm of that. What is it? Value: -2.76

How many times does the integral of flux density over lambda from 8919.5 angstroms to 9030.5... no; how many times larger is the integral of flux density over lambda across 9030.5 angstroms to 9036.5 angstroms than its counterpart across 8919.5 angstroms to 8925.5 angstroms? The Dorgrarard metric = 0.995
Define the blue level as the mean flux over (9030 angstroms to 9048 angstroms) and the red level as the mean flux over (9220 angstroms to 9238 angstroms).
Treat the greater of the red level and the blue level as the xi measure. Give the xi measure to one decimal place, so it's 12.8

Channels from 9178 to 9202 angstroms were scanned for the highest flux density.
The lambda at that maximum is 9191.0 angstroms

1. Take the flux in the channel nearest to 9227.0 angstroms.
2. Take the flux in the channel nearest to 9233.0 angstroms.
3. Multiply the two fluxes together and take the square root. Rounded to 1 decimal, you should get 12.6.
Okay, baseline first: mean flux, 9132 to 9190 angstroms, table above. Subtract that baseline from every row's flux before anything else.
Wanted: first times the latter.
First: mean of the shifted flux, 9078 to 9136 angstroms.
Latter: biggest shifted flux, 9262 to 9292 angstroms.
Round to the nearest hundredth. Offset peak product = 0.03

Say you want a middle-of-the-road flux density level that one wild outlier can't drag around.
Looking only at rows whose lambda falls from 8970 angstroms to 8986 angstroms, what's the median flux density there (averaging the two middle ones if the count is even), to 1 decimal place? 12.1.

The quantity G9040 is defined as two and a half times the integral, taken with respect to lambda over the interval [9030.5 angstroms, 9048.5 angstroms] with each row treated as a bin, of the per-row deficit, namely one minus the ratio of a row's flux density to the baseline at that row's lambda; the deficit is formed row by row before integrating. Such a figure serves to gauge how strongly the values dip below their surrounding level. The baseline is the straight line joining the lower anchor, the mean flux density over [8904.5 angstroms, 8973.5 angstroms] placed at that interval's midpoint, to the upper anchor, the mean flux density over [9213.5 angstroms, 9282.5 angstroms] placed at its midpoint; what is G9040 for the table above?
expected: -1.3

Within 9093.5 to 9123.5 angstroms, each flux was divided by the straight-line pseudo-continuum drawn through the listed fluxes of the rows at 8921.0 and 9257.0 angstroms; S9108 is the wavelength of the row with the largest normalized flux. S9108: 9104.0 angstroms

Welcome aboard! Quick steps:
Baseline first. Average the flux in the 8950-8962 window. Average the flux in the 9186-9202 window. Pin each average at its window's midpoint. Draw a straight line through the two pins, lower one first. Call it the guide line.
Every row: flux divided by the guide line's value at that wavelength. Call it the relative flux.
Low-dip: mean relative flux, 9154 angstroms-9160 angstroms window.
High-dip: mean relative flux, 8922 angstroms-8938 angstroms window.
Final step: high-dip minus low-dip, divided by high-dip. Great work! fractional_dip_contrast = 0.02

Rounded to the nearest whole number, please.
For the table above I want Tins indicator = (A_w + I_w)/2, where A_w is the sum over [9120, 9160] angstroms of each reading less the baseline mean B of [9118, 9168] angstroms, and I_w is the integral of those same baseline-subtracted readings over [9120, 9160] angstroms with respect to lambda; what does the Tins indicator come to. 1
